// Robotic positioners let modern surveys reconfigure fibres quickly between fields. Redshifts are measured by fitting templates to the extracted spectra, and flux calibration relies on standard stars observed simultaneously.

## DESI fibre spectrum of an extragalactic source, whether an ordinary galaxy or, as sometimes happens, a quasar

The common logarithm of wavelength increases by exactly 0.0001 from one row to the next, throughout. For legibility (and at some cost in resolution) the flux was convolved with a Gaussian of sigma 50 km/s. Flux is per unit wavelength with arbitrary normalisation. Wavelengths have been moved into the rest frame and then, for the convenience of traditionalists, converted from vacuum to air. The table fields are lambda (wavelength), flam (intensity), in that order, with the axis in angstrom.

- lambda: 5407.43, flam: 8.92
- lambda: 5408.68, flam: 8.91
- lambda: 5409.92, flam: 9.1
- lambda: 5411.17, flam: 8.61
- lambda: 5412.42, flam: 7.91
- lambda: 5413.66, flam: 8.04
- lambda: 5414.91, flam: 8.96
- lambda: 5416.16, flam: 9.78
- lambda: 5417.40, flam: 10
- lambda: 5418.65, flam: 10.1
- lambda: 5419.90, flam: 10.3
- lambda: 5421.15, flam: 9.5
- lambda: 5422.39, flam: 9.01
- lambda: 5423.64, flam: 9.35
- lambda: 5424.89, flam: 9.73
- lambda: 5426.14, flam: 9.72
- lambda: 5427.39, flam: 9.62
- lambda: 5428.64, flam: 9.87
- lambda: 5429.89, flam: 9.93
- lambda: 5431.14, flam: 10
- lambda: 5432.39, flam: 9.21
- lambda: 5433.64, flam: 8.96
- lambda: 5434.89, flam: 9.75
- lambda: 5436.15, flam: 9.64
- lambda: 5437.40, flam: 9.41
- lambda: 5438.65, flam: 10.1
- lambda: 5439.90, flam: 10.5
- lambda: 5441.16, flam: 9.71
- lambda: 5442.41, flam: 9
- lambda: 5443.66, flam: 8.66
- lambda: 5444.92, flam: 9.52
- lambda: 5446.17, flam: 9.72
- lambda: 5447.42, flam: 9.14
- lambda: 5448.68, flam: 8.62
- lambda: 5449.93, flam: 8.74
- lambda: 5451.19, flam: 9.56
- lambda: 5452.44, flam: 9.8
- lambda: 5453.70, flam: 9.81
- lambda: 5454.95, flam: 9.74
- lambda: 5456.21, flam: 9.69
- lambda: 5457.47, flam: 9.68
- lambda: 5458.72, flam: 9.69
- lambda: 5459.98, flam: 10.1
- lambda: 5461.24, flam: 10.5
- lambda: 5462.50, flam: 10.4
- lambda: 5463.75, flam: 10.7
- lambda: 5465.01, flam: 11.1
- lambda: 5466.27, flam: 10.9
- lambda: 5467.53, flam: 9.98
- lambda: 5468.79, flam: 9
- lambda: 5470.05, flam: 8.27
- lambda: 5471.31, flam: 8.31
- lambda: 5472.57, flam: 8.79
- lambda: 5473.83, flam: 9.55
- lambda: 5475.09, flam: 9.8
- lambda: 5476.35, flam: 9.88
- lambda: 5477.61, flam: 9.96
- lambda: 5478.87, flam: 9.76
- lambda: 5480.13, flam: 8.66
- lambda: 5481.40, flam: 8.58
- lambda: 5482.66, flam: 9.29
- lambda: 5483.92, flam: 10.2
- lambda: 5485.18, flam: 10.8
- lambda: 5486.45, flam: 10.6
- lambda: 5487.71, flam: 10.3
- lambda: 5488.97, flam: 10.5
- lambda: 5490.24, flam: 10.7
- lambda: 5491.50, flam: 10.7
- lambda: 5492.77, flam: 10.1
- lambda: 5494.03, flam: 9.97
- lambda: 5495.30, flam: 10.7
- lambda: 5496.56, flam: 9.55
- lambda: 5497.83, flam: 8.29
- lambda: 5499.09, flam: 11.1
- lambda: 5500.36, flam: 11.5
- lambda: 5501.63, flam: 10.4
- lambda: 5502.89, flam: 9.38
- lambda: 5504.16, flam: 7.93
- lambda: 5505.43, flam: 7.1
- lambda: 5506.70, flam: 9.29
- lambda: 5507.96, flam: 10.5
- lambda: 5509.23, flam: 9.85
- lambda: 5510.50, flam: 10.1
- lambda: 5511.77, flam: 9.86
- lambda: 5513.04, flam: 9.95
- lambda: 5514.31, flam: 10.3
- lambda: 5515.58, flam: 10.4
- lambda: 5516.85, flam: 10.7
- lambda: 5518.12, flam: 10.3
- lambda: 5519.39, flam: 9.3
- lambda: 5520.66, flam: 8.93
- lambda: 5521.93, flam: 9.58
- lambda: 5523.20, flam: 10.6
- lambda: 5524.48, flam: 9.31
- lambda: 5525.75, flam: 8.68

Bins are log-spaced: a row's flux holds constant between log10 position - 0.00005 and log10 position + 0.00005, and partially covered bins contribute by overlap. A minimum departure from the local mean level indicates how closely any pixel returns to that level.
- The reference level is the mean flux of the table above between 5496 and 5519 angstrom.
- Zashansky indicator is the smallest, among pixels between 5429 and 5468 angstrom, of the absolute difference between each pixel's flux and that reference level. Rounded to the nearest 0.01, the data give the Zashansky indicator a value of 0.00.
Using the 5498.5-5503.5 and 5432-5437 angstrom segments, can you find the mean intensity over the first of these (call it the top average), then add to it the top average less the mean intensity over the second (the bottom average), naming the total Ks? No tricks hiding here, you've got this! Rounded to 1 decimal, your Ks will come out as 11.8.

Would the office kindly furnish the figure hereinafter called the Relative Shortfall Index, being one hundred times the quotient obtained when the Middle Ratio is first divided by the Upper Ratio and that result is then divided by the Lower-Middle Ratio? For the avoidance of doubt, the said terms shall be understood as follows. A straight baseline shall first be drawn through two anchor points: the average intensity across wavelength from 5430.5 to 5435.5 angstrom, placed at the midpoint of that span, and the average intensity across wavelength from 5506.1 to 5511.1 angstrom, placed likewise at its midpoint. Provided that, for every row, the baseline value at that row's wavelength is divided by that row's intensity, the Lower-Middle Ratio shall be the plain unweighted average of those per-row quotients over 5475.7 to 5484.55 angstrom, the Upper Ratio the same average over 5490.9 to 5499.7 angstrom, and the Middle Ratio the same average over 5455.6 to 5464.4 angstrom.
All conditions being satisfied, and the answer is 93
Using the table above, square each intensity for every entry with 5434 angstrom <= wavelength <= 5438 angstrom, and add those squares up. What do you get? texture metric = 277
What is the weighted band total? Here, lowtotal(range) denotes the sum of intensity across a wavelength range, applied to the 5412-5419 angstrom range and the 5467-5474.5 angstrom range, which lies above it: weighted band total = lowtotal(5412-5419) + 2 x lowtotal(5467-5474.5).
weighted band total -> 163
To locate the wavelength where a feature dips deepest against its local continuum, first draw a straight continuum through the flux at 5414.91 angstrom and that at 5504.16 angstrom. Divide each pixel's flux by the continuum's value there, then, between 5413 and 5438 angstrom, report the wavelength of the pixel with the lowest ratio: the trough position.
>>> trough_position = 5413.66 angstrom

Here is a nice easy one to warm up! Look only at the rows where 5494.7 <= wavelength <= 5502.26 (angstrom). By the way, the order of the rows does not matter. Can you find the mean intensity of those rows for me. 10.3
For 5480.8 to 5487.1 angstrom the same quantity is 9.9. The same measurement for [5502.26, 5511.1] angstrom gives 9.2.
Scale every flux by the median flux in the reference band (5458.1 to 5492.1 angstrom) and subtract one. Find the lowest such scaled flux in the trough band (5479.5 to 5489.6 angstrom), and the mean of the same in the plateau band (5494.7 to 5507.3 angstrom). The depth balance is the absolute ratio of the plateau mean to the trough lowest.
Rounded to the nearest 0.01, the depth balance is 0.33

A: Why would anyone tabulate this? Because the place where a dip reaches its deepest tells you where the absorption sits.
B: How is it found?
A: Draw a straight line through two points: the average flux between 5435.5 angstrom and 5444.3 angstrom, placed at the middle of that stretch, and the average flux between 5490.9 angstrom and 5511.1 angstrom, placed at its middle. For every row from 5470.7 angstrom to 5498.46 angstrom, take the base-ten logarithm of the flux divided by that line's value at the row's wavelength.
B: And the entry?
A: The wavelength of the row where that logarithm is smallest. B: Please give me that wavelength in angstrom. 5497.83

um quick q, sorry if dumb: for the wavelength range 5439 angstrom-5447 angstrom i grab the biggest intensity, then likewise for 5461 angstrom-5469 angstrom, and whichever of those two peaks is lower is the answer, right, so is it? 10.5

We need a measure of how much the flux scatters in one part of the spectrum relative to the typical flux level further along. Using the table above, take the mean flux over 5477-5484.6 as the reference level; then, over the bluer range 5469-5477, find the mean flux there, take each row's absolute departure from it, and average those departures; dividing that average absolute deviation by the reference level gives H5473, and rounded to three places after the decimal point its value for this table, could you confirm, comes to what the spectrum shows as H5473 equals 0.068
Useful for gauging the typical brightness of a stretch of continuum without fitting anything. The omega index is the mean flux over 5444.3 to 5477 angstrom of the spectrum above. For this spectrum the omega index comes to 9.7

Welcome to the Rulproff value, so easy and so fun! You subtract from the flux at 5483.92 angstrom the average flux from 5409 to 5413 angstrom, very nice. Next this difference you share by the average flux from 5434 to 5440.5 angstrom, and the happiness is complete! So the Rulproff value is 0.17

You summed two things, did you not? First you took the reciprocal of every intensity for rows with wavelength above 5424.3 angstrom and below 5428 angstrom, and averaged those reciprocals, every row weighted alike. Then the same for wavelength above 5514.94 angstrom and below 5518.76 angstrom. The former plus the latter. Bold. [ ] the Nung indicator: 0.199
